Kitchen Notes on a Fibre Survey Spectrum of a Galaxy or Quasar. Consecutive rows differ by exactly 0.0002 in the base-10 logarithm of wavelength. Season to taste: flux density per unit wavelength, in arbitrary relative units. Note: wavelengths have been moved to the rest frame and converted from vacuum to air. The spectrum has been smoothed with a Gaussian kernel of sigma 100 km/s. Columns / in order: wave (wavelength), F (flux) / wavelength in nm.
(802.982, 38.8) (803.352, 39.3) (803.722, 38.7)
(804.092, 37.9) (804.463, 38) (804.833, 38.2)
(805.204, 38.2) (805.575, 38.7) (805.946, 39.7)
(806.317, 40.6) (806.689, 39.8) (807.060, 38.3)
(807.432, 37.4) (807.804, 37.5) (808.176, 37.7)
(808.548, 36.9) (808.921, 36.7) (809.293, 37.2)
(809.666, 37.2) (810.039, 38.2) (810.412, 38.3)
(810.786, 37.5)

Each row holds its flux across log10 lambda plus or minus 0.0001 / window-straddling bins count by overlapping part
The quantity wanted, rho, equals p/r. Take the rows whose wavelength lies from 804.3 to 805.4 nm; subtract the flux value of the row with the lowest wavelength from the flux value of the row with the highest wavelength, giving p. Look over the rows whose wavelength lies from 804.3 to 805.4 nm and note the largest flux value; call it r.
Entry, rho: 0.005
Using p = 0.2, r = 38.2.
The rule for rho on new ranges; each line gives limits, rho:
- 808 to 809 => -0.027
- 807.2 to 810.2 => 0.021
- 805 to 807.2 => 0.002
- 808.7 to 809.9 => 0.013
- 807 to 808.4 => -0.016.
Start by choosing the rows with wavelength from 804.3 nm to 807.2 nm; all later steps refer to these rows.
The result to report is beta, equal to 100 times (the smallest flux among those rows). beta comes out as 3800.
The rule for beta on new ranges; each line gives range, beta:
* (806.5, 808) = 3740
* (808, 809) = 3670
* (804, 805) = 3790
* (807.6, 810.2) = 3670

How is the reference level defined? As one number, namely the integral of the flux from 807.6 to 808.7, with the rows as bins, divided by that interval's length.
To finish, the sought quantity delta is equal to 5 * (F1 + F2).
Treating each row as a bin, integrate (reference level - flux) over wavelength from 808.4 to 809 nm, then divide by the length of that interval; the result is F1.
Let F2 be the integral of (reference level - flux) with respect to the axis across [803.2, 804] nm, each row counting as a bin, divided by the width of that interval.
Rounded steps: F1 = 0.58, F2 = -1.5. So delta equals -4.4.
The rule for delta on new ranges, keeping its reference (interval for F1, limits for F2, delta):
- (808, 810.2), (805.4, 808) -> -6.9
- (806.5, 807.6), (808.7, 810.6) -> -6.2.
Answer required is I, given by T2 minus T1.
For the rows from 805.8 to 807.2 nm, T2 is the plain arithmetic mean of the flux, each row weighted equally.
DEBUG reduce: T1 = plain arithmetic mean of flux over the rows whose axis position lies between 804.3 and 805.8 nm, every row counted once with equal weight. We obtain 1.3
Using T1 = 38.3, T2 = 39.6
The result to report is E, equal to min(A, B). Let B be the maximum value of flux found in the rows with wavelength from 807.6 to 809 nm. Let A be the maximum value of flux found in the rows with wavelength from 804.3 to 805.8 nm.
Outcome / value 37.7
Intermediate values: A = 38.7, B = 37.7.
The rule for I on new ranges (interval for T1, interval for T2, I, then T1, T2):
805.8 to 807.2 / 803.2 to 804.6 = -1.1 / 39.6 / 38.5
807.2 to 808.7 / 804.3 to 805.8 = 0.9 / 37.4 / 38.3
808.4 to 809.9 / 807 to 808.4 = 0.7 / 37.0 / 37.7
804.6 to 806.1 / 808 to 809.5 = -1.6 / 38.7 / 37.1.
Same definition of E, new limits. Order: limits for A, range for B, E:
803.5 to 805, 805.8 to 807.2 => 38.7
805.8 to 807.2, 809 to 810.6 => 38.3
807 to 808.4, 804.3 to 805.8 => 38.3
